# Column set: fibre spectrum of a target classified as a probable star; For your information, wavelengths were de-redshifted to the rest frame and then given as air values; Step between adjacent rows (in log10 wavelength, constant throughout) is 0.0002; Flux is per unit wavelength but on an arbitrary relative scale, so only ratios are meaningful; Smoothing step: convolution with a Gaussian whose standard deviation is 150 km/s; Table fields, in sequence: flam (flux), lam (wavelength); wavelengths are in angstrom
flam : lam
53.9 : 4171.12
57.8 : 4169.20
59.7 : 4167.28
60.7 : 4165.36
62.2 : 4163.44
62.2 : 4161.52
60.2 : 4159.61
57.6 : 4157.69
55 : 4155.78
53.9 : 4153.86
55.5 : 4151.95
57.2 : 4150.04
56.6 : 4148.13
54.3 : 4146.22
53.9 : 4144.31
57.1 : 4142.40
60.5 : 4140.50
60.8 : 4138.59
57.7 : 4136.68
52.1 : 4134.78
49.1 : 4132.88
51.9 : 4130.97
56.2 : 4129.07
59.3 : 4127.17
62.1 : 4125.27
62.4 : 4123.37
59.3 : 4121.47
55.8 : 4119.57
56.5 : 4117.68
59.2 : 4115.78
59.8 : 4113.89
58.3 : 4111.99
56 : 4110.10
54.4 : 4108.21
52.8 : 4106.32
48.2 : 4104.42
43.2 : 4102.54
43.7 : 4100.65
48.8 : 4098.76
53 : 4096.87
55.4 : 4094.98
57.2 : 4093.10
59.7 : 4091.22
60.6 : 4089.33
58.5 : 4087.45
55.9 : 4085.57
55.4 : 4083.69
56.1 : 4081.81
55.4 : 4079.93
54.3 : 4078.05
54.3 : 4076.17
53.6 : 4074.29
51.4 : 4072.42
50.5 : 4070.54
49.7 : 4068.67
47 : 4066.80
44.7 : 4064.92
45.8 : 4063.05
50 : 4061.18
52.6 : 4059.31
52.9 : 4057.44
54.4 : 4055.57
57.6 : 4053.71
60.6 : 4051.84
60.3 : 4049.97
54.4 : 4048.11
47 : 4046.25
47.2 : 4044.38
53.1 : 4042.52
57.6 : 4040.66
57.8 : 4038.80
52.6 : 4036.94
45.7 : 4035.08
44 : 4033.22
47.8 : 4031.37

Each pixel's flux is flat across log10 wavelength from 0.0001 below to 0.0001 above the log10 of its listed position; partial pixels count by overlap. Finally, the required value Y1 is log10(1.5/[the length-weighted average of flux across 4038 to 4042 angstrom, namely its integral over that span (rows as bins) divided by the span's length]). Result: -1.582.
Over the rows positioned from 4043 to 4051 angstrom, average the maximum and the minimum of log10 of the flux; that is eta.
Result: 1.726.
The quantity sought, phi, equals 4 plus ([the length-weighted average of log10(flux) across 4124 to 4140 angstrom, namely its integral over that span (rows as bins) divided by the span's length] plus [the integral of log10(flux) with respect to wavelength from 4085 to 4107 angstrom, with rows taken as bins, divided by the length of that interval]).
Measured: 7.471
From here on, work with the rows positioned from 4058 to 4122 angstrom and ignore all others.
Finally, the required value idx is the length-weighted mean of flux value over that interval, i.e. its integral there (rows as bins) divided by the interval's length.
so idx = 53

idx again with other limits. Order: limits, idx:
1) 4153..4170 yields 59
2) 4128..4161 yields 56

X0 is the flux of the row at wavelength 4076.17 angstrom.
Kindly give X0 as 54.3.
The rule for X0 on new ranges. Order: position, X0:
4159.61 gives 60.2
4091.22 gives 59.7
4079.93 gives 55.4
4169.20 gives 57.8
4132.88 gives 49.1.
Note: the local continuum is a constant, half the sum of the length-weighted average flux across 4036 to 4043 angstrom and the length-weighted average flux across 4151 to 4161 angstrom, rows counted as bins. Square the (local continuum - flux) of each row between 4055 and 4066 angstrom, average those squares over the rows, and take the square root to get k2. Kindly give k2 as 7.0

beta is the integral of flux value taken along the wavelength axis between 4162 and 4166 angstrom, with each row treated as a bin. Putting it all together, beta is 246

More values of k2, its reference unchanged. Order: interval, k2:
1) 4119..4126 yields 4.7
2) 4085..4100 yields 3.6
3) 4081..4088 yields 1.3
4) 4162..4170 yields 4.4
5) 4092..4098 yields 1.9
